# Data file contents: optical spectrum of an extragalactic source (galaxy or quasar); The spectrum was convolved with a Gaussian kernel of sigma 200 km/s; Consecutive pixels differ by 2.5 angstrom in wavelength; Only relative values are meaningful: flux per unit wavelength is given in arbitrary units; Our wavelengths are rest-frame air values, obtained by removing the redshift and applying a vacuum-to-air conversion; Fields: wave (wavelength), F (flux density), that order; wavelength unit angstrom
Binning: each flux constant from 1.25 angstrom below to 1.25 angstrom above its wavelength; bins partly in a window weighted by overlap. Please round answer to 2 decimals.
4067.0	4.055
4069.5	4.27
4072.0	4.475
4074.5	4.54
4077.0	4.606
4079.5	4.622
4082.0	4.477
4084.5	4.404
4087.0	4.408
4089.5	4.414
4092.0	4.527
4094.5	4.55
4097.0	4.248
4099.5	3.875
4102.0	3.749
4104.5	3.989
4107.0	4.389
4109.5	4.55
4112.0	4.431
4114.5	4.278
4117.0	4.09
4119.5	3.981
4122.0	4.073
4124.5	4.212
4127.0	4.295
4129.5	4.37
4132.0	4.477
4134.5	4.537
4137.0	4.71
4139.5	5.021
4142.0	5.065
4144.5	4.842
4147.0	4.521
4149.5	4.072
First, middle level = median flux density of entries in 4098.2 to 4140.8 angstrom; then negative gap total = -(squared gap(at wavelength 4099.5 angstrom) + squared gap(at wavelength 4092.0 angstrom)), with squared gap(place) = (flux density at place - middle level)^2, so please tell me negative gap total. -0.23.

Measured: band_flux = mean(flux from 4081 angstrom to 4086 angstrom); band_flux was 4.44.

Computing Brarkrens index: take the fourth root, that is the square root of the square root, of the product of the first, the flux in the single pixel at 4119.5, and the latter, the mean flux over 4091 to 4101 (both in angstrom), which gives 2.03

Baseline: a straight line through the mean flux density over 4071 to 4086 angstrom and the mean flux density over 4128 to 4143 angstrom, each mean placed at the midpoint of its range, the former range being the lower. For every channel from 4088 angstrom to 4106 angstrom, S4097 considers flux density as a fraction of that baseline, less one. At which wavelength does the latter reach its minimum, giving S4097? 4102.0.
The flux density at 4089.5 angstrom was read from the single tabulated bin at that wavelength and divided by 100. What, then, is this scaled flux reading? 0.0441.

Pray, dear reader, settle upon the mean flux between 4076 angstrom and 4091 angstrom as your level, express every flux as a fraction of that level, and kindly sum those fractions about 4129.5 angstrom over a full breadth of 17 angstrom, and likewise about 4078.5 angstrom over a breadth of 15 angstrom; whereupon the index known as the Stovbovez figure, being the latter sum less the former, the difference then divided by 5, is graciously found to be -0.16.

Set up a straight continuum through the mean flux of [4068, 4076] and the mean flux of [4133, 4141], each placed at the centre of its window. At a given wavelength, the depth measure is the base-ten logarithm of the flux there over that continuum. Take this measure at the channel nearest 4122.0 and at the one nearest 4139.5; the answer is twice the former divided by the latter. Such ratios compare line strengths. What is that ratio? -5.4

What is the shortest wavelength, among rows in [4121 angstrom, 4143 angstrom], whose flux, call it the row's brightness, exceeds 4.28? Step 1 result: 4127.0 angstrom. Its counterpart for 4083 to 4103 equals 4084.5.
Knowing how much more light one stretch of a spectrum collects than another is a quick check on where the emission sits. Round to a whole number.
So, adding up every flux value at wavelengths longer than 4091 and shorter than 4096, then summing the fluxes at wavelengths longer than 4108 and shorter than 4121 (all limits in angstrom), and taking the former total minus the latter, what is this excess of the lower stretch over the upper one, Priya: -12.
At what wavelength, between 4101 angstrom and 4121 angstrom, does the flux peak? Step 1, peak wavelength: 4109.5 angstrom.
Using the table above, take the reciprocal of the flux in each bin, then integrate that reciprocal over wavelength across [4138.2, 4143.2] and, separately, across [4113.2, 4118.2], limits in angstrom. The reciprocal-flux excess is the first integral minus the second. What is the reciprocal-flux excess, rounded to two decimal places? -0.20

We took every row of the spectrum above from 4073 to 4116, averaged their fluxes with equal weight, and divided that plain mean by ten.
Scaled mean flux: 0.436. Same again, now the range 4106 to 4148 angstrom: 0.446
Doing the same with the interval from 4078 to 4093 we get 0.448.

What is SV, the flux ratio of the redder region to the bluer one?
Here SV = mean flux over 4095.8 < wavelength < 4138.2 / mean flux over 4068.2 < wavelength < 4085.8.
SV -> 0.95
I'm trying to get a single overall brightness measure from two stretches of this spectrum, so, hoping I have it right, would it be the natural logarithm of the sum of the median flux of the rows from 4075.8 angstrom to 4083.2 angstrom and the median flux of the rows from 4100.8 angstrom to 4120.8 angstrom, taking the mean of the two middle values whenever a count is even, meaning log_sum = 2.17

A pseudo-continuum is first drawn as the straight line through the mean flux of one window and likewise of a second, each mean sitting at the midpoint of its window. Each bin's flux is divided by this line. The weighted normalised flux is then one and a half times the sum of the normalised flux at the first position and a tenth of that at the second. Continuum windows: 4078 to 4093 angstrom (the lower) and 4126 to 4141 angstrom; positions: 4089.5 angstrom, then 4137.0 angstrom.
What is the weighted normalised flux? 1.63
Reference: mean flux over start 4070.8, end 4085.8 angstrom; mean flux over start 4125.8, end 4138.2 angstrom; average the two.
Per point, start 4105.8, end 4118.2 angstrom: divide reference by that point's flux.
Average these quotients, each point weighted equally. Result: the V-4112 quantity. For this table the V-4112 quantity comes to 1.04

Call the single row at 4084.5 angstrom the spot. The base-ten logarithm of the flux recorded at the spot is 0.644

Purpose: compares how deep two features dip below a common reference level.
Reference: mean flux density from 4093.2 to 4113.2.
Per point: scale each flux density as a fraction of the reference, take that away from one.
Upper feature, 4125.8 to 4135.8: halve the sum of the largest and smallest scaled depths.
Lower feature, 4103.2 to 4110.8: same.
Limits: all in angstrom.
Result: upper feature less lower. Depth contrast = -0.03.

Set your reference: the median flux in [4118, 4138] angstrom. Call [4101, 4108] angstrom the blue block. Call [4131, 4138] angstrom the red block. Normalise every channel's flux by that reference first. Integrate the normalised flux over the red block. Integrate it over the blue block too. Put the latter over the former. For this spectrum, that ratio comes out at 0.88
